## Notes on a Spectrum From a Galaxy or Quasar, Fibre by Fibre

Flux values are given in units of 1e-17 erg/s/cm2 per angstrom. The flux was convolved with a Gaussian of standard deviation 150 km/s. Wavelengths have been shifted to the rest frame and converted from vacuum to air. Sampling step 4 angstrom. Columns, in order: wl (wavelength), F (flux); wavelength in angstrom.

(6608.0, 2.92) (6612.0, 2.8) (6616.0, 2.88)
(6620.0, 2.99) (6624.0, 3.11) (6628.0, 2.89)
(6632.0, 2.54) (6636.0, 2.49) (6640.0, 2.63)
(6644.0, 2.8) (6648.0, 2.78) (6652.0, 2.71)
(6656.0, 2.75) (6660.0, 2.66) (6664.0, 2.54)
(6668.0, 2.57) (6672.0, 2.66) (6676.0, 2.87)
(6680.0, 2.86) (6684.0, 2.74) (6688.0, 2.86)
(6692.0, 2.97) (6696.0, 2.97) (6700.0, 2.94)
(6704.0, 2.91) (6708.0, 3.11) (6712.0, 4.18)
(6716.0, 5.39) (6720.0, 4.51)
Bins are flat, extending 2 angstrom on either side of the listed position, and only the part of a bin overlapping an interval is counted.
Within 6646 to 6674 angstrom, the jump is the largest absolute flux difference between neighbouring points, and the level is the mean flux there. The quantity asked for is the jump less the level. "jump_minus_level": -2.5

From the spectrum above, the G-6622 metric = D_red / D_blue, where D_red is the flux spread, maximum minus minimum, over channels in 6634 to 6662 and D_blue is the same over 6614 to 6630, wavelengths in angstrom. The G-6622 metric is 1.3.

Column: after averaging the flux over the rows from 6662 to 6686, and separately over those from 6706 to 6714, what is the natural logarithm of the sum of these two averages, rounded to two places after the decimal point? 1.85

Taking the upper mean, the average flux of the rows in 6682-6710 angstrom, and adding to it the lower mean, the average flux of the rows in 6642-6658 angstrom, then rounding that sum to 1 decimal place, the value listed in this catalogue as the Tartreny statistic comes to 5.7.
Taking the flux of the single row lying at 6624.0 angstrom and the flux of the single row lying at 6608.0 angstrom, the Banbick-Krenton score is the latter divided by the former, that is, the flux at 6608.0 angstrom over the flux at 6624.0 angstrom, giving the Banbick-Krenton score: 0.94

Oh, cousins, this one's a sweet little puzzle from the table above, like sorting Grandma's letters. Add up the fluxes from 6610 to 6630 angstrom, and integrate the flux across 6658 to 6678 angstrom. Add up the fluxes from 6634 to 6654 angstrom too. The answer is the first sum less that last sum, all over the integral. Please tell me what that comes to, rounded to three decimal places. 0.024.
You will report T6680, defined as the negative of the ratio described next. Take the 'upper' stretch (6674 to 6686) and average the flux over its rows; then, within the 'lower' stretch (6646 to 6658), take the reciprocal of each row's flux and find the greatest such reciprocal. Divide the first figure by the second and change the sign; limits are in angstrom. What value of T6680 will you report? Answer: -7.7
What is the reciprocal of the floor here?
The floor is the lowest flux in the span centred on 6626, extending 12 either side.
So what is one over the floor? 0.402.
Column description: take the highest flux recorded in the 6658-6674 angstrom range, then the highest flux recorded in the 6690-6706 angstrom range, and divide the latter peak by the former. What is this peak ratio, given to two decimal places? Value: 1.12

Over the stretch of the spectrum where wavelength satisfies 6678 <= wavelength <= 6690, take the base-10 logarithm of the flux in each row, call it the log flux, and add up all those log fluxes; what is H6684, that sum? 1.35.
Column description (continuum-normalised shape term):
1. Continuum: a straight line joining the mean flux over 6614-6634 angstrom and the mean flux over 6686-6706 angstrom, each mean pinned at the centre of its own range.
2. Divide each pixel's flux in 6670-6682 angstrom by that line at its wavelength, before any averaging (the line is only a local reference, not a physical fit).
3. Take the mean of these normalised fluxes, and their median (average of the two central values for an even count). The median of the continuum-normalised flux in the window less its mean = 0.021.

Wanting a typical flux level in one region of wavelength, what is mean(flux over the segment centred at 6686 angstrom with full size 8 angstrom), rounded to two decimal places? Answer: 2.80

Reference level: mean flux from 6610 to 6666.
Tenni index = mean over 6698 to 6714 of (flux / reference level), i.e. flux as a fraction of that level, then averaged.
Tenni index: 1.19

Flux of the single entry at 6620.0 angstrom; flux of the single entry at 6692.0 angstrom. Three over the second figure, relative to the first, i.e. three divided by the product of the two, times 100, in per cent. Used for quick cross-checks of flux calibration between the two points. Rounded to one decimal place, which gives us 33.8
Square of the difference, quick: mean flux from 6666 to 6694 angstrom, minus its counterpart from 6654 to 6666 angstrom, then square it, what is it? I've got 0.020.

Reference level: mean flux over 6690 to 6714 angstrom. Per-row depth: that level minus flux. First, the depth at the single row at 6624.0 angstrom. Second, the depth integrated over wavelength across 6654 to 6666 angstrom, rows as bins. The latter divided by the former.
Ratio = 90.9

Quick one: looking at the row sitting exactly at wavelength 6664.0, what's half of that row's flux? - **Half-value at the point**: 1.27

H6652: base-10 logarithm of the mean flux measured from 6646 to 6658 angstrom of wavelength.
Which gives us 0.439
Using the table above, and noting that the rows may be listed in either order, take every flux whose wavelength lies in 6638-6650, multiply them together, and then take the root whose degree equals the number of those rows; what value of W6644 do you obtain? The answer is 2.74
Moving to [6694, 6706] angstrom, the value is 2.94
